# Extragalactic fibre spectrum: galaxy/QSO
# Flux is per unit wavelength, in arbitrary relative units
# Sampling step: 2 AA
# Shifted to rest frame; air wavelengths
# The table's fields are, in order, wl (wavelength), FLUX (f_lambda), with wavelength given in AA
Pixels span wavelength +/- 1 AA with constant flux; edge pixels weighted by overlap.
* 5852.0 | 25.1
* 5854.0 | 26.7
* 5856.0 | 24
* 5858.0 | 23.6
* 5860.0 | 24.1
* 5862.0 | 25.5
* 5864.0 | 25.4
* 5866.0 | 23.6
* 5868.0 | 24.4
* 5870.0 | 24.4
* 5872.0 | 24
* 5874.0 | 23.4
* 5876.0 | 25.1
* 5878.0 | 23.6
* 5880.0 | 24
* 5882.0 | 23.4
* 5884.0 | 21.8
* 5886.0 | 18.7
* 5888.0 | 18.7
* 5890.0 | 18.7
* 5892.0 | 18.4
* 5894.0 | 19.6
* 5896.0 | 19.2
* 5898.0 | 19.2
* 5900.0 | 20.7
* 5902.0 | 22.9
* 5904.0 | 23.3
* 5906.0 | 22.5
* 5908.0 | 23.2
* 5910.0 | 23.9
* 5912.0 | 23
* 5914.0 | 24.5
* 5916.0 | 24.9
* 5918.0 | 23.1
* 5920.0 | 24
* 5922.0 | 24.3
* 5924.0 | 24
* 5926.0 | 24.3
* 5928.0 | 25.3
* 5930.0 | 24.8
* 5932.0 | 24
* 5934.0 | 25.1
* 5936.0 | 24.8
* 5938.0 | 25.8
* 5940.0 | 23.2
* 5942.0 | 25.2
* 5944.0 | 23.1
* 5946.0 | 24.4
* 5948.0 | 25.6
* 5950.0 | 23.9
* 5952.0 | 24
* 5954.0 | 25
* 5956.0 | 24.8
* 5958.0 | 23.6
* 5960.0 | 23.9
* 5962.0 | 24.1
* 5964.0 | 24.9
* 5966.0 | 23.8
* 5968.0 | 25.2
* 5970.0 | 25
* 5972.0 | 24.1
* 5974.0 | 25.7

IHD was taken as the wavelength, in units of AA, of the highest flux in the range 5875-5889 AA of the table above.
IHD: 5876.0 AA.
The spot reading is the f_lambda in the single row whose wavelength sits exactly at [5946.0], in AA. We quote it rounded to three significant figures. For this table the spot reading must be 24.4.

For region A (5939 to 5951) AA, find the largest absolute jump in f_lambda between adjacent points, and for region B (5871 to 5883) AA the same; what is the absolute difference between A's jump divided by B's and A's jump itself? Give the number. 0.86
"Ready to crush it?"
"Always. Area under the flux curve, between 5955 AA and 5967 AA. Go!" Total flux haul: 290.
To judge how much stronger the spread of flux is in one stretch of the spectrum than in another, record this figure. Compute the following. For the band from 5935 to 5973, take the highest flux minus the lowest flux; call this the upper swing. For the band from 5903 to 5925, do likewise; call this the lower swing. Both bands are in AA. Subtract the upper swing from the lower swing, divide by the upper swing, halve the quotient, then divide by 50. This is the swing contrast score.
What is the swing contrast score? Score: -0.0011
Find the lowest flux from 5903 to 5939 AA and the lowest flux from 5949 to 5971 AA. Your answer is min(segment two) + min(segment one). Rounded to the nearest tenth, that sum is 46.1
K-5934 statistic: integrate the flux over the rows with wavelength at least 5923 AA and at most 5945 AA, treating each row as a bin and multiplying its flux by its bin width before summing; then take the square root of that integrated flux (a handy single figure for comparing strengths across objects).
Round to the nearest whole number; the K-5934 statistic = 23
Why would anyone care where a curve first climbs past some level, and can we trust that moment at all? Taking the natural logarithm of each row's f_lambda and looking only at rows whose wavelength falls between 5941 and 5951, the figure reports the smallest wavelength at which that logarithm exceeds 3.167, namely 5942.0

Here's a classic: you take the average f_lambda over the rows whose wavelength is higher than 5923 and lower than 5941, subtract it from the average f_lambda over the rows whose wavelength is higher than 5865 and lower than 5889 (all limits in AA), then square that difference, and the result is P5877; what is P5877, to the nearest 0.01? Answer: 2.77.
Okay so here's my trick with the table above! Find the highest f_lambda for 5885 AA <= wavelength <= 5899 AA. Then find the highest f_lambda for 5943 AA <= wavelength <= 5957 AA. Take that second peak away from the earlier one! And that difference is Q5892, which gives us -6.0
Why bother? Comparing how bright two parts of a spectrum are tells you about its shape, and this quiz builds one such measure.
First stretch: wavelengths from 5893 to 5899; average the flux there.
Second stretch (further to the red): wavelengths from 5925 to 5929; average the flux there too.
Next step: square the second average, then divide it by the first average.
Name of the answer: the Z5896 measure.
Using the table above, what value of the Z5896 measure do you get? 32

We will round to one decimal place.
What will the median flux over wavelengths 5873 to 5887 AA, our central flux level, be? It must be 23.4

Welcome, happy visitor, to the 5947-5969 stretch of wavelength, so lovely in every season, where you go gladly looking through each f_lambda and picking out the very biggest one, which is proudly 25.6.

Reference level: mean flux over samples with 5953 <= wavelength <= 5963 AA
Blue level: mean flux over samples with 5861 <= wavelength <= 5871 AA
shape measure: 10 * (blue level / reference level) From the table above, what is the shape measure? 10.2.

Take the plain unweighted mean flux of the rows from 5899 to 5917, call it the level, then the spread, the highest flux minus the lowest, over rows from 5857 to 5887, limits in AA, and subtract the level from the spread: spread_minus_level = -16.4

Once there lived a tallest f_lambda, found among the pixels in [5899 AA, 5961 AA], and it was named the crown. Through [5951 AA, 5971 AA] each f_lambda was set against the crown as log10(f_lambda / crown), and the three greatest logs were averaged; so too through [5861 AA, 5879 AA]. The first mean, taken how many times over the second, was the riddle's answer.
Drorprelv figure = 1.6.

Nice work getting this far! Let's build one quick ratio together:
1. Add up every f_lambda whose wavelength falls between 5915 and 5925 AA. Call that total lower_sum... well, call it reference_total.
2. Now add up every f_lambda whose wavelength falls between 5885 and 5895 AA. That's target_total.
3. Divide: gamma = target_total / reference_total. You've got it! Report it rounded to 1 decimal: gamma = 0.8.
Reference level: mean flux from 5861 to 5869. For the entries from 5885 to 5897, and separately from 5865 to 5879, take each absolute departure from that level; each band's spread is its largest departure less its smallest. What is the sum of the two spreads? 2.2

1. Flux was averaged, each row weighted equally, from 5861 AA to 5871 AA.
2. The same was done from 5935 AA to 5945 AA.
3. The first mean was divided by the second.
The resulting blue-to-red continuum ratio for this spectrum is 1.01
